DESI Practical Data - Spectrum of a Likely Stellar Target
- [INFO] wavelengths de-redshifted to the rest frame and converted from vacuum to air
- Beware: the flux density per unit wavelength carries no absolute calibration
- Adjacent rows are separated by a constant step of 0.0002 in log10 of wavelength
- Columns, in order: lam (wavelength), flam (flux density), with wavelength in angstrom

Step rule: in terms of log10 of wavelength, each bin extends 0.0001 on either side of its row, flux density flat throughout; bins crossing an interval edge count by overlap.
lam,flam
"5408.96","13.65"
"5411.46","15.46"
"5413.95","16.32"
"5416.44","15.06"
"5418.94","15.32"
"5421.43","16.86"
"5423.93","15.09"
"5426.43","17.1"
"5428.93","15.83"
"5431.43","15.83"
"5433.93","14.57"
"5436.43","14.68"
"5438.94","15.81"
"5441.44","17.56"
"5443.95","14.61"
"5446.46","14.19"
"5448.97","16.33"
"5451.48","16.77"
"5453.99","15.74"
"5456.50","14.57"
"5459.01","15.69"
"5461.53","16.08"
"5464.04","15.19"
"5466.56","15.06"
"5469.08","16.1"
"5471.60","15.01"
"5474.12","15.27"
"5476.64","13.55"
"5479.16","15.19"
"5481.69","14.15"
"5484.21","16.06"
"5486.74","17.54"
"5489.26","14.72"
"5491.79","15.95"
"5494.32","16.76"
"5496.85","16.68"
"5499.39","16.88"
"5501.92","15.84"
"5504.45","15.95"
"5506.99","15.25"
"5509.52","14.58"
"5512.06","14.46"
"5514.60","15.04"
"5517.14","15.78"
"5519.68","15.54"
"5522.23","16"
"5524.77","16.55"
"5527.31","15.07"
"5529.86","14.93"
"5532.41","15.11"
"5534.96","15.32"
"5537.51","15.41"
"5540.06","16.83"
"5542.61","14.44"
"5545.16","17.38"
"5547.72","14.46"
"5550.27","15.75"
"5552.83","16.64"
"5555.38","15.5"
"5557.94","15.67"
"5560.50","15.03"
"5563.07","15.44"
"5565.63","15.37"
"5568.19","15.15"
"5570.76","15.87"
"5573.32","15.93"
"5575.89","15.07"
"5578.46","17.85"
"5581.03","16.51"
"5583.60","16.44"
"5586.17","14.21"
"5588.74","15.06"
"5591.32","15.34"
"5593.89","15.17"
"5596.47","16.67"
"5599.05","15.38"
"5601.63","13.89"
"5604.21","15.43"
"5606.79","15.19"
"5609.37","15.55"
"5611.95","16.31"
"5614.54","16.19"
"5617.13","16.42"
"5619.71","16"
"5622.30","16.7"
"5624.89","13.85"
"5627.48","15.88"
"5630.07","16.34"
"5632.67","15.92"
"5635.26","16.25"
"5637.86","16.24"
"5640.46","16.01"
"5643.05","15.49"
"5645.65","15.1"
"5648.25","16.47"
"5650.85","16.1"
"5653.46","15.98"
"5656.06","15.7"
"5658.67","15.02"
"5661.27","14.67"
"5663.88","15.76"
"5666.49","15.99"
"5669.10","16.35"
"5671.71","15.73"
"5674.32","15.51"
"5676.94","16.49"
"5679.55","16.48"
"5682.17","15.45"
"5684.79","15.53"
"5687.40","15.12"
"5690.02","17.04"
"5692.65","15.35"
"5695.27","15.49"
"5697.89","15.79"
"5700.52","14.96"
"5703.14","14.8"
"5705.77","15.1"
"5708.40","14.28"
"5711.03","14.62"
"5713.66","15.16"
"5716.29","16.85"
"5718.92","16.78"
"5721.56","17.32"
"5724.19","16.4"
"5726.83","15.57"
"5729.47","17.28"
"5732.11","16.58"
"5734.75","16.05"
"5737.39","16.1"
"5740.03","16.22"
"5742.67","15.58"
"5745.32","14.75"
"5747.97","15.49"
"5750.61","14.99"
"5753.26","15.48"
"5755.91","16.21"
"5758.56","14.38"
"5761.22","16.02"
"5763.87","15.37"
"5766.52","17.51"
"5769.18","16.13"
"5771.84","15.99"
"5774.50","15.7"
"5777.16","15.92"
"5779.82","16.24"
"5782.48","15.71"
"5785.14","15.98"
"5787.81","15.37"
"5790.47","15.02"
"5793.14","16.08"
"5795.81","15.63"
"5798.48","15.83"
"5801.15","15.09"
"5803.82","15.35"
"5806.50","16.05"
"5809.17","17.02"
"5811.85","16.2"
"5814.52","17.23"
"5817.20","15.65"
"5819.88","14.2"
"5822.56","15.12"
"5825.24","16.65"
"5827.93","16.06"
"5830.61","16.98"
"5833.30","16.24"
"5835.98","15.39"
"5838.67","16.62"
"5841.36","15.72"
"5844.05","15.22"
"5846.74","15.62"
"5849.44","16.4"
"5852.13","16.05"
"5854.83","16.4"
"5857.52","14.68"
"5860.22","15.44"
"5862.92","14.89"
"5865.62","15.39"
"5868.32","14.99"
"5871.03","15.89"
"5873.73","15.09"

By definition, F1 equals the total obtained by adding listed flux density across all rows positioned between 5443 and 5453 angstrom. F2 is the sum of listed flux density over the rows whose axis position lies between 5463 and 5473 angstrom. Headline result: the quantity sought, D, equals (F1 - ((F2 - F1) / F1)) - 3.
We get 58.91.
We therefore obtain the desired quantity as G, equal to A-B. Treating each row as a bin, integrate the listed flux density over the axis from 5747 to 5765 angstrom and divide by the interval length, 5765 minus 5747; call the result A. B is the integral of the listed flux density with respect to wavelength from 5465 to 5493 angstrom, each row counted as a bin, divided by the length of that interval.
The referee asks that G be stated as 0.10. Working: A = 15.4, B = 15.3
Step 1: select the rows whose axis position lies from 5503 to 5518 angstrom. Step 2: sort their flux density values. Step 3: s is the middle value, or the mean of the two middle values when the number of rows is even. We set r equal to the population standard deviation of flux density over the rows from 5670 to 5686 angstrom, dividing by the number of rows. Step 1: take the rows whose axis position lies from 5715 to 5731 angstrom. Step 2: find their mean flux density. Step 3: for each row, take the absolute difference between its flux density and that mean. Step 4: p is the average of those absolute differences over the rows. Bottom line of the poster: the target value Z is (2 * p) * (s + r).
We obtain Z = 15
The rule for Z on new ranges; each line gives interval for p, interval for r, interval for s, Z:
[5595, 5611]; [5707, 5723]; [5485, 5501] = 19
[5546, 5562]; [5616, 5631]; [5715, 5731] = 18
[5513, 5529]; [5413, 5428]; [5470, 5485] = 14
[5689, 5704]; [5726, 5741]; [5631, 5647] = 19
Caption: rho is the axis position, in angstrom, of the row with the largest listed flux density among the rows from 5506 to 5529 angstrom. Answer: 5524.77 angstrom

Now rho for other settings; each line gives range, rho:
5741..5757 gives 5755.91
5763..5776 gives 5766.52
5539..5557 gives 5545.16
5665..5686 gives 5676.94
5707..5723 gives 5721.56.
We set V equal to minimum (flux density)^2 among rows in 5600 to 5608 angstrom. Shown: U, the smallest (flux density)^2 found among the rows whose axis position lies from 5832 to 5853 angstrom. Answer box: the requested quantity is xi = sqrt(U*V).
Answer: 211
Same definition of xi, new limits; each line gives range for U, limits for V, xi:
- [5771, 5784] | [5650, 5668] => 230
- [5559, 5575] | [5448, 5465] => 219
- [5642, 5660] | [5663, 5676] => 233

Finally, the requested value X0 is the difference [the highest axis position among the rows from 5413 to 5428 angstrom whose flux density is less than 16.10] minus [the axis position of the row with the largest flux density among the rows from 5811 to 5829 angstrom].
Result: -390.6 angstrom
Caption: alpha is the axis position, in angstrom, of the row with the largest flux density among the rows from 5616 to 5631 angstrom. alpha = 5622.30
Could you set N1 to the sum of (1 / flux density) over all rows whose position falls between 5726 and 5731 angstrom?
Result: 0.1221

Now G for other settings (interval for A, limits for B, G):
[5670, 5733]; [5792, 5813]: -0.08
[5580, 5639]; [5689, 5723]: 0.04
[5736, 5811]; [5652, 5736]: -0.03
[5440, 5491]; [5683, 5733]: -0.30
